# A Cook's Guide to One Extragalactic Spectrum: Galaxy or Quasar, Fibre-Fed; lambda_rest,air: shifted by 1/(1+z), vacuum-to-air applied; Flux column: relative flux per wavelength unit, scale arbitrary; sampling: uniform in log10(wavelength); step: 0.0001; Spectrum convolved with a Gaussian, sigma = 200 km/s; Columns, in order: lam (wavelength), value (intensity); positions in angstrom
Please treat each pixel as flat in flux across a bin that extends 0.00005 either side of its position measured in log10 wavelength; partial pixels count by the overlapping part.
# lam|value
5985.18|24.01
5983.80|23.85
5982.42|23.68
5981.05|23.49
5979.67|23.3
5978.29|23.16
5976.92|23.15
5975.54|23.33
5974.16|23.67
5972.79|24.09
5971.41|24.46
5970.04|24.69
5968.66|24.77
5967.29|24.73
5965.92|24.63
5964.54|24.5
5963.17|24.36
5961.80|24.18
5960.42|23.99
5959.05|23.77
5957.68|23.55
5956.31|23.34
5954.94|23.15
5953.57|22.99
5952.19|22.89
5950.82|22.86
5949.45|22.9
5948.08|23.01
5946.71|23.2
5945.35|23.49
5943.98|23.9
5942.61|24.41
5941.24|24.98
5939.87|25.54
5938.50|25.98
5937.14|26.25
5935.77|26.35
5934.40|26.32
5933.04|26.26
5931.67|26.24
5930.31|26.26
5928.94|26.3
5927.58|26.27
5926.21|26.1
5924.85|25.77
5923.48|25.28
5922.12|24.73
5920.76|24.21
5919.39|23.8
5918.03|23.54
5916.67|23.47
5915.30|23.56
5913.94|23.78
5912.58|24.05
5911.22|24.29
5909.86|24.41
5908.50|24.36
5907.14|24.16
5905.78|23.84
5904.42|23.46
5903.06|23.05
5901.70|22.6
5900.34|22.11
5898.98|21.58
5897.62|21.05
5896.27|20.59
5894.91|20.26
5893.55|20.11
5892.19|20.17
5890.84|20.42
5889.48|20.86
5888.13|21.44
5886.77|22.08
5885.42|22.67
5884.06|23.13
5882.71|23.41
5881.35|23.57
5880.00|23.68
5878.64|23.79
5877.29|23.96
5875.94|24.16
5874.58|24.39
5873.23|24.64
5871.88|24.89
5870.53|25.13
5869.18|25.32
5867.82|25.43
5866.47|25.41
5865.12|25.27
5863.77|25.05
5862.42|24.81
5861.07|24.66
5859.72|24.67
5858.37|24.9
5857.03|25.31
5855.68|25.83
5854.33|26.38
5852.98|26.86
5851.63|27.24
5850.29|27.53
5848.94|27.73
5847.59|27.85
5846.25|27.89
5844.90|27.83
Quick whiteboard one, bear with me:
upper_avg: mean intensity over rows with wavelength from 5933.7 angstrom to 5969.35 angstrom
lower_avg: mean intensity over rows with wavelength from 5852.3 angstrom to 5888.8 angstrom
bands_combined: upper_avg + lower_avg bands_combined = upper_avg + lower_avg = 49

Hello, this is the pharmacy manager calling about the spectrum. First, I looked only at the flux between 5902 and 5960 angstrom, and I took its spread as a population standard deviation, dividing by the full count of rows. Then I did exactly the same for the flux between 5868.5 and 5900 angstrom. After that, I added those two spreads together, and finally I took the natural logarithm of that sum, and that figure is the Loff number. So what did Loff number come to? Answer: 1.1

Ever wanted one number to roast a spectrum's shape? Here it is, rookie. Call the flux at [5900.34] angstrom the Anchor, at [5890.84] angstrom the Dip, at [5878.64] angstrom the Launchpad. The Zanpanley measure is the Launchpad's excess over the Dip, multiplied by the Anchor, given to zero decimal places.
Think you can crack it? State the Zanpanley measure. 75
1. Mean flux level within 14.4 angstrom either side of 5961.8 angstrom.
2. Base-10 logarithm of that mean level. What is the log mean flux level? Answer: 1.38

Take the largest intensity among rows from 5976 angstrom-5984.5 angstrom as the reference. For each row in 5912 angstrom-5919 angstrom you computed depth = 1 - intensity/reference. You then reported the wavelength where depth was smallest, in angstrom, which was 5912.58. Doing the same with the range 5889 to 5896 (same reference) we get 5889.48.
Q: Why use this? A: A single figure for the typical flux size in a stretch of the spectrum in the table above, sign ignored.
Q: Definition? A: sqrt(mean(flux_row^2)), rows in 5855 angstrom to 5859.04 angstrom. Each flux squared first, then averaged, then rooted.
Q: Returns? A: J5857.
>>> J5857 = 25.3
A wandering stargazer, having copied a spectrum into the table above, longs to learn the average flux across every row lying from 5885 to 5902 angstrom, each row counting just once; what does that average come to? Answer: 21.2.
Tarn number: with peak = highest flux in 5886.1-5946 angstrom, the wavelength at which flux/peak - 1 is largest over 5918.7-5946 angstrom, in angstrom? 5935.77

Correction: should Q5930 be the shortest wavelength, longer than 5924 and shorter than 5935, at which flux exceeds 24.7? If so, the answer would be 5924.85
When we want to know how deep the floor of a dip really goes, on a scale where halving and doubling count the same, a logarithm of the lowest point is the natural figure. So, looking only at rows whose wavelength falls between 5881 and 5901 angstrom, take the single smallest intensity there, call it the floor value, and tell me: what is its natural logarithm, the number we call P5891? 3.00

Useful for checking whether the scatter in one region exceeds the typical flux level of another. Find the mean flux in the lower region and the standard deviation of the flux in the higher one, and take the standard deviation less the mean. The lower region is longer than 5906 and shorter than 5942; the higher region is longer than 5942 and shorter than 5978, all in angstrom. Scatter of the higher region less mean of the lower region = -24.4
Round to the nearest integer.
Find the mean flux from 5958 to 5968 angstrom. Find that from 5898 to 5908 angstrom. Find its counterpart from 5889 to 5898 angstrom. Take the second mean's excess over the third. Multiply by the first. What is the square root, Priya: 8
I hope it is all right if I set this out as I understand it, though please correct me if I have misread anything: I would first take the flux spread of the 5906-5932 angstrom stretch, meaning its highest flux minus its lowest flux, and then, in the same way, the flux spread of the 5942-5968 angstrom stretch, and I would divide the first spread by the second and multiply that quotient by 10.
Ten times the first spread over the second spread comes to 15.1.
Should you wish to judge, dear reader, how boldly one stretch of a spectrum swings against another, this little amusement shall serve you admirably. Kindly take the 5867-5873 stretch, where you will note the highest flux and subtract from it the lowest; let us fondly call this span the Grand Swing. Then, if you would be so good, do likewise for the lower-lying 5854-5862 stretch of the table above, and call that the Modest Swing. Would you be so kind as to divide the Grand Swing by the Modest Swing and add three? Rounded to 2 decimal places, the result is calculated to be 3.31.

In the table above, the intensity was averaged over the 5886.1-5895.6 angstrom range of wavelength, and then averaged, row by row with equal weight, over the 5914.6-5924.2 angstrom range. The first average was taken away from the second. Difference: 3.3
